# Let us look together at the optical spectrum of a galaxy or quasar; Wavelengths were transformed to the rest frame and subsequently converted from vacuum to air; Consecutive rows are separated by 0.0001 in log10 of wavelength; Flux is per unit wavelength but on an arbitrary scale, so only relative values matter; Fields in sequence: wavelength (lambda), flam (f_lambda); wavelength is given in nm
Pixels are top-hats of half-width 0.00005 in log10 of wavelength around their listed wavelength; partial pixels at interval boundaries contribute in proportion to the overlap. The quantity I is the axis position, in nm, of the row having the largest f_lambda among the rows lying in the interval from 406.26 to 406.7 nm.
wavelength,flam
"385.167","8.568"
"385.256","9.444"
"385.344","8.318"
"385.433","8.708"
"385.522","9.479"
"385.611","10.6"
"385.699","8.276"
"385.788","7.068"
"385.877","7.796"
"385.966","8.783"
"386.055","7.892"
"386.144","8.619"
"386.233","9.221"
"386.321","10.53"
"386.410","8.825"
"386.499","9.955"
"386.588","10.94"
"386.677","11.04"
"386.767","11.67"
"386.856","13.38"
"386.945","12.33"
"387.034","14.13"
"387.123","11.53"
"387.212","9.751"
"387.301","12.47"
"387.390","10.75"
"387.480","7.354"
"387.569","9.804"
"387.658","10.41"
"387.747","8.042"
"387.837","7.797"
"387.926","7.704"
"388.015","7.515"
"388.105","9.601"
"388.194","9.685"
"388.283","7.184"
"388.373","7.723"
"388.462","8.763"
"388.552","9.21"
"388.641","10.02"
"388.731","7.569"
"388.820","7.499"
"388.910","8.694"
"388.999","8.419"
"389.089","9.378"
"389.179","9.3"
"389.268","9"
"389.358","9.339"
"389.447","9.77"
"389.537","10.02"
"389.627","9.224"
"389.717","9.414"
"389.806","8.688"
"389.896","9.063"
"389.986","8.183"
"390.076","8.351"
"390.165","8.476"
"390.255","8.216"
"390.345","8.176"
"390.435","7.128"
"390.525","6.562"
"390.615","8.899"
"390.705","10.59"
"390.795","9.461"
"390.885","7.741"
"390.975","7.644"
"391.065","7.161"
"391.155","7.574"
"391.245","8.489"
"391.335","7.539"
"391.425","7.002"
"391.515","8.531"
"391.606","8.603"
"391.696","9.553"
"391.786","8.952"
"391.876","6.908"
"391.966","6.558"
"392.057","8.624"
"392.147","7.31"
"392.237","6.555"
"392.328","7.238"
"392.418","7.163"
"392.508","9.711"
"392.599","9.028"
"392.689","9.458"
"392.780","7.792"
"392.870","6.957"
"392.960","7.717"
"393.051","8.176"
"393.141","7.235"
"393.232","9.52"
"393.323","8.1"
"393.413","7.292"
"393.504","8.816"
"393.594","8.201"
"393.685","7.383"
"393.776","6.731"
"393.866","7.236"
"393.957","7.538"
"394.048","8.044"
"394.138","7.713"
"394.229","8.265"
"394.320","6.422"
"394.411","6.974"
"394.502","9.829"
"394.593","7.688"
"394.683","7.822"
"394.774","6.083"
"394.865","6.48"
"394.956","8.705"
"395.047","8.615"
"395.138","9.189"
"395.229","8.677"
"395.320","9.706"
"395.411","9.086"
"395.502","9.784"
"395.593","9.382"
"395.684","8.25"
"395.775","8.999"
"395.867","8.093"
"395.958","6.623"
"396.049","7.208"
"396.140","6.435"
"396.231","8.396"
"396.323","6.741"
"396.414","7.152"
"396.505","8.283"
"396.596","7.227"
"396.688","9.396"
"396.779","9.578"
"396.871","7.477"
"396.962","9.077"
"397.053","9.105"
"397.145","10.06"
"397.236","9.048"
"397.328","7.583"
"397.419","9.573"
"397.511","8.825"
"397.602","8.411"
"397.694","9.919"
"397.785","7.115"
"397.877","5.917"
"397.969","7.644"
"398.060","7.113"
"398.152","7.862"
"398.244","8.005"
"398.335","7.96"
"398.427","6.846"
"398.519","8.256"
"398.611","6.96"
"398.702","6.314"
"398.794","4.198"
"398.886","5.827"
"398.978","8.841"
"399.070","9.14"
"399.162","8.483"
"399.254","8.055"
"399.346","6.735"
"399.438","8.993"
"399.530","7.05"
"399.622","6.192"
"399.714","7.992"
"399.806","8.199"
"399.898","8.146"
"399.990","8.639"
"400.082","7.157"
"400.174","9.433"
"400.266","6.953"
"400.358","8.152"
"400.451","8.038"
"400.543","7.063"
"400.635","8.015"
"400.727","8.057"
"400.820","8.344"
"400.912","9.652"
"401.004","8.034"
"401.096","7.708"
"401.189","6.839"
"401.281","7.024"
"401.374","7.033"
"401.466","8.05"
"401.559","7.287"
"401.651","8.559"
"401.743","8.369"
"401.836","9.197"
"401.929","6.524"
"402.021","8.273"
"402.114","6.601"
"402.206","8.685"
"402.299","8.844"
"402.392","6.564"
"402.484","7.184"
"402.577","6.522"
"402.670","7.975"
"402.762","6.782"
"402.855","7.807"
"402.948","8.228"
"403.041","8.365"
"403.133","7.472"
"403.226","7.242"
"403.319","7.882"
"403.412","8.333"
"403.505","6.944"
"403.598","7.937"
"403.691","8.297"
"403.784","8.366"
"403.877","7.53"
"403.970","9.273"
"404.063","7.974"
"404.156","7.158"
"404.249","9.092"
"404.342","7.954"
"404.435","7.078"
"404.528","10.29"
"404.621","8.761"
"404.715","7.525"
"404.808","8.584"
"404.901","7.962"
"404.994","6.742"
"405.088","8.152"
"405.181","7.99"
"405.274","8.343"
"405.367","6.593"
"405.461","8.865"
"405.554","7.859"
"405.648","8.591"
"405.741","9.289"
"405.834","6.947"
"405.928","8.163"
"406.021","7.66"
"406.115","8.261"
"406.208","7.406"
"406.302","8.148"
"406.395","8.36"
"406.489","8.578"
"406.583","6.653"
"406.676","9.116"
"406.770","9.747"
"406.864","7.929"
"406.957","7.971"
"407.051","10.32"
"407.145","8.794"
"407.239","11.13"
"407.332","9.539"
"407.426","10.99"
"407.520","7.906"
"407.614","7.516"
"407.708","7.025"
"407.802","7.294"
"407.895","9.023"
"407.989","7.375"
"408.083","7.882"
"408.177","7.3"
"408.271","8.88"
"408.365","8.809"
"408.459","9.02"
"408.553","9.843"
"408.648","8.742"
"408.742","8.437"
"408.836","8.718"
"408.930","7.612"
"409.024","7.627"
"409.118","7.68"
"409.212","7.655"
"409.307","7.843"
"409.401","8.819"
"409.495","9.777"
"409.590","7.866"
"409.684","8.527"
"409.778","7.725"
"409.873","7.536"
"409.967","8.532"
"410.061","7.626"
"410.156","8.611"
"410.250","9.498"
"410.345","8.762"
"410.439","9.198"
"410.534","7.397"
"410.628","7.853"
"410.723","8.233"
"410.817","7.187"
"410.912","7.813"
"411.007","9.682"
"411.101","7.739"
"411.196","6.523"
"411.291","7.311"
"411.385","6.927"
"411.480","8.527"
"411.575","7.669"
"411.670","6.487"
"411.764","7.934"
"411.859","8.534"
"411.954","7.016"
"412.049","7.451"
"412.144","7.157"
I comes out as 406.676 nm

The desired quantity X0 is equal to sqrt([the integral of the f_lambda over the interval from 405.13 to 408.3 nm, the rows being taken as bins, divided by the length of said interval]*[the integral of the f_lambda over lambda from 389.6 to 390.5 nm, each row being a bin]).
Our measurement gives 8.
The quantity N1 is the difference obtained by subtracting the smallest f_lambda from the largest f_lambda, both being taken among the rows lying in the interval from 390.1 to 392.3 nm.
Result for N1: 4.0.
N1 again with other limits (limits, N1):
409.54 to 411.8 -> 3.2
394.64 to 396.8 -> 3.7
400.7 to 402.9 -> 3.1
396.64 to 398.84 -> 5.9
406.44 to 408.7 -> 4.5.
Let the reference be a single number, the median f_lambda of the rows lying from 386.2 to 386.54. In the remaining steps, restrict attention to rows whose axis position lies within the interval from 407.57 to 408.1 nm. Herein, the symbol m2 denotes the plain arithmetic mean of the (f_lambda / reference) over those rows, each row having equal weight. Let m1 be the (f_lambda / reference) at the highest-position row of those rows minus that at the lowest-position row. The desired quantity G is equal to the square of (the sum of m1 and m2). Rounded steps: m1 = 0.038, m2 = 0.80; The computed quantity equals 0.71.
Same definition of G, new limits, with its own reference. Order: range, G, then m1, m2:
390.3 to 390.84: 1.03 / 0.134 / 0.88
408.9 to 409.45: 0.90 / 0.126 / 0.82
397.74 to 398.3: 0.73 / 0.093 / 0.76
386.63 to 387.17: 1.79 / 0.051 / 1.29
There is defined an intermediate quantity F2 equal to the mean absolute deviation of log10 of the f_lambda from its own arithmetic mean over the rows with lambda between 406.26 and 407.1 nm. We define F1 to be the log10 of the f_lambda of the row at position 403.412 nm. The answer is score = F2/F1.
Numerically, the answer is 0.044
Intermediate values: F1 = 0.92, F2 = 0.041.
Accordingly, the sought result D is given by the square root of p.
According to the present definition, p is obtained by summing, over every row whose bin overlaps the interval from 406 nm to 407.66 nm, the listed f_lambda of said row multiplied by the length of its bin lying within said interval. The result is 3.80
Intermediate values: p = 14.41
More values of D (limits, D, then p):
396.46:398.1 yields 3.71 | 13.80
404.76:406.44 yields 3.67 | 13.44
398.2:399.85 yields 3.50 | 12.28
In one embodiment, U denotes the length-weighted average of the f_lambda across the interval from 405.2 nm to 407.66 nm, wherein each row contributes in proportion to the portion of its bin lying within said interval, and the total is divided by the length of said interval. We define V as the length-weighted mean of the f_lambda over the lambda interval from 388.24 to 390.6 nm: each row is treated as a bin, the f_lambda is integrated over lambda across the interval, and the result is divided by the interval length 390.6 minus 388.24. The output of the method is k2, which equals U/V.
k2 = 0.99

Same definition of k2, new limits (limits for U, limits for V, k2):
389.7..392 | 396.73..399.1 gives 1.03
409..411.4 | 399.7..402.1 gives 1.02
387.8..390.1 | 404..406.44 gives 1.08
